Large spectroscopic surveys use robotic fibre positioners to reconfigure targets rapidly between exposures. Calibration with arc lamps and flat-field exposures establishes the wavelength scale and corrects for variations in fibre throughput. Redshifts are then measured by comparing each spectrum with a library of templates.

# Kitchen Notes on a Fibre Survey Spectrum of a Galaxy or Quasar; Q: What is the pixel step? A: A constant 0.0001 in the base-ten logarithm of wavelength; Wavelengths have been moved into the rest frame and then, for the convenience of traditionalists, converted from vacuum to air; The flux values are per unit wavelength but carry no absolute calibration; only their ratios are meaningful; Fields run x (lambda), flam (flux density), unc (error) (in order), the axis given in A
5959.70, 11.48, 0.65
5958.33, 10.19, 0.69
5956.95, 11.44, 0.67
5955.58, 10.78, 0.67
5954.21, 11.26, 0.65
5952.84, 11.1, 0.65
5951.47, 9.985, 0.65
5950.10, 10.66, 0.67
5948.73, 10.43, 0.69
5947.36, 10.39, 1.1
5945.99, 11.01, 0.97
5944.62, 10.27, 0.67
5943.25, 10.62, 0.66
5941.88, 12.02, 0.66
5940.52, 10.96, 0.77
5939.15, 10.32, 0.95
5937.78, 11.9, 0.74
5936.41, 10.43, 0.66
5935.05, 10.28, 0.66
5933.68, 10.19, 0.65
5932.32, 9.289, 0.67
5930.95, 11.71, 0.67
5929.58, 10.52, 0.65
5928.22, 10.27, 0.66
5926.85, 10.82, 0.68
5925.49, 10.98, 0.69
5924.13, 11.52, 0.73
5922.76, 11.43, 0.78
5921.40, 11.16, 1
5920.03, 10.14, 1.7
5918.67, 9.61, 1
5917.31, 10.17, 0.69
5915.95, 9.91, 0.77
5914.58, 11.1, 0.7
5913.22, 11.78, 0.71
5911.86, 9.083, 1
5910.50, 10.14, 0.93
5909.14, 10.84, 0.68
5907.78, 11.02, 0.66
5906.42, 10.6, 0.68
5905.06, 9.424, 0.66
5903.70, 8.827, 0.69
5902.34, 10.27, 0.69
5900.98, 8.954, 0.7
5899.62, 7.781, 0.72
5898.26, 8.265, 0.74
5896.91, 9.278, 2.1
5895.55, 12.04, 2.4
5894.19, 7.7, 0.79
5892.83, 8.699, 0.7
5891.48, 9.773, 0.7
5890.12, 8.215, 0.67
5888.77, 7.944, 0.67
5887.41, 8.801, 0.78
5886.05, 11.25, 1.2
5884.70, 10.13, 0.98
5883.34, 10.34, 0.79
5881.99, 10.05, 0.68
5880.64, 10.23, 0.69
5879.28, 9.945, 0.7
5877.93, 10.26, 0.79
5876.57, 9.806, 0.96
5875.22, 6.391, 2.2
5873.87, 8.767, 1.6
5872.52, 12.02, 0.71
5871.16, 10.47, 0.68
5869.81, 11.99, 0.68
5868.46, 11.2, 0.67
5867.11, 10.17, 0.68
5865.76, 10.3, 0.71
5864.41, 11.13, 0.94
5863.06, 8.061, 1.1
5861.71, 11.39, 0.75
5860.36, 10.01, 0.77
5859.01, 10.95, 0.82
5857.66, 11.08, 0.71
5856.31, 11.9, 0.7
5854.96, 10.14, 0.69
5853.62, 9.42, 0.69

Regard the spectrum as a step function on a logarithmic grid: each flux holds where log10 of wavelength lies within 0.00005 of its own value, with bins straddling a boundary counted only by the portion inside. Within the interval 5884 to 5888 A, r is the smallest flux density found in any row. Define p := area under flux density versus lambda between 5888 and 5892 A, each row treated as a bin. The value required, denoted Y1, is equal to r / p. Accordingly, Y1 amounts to 0.26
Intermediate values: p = 34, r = 8.801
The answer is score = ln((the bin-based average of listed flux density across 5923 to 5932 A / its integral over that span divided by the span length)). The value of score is 2.39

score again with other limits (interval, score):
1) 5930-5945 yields 2.37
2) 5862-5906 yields 2.27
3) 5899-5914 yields 2.29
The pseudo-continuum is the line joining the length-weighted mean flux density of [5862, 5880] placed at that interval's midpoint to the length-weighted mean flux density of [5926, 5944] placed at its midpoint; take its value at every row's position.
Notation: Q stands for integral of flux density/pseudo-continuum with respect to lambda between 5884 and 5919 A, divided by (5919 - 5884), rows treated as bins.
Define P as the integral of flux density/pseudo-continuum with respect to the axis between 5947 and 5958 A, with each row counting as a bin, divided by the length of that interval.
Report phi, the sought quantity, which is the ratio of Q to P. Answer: 0.95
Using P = 0.99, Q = 0.93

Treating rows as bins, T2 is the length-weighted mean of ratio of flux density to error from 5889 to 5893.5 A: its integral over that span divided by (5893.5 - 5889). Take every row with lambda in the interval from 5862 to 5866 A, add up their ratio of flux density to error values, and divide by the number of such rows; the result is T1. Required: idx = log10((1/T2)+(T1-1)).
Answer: 1.01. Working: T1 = 11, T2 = 13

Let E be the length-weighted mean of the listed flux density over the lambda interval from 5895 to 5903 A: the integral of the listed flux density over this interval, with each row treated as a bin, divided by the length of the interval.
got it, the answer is 9.4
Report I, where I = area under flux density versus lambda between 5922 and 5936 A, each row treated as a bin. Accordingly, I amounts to 150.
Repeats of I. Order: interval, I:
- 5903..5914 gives 112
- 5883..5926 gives 426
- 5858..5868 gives 103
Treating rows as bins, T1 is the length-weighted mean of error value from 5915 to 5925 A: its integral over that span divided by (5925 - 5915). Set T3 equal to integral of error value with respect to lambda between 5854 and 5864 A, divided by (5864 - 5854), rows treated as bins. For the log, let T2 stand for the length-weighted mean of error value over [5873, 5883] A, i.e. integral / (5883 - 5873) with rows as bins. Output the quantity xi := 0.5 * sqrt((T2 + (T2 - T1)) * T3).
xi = 0.49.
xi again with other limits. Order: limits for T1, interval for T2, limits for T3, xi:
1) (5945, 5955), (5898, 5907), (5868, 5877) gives 0.41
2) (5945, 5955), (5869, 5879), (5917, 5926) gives 0.57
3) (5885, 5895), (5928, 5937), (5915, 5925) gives 0.34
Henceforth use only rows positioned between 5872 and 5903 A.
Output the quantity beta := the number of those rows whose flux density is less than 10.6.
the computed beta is 20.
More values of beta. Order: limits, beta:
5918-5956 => 13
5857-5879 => 9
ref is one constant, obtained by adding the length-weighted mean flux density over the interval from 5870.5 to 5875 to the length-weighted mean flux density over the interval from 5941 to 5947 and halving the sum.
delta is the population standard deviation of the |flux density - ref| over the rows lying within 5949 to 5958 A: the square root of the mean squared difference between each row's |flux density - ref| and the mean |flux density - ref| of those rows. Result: 0.27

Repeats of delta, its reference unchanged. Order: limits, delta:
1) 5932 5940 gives 0.54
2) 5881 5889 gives 0.85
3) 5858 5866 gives 0.73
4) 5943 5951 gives 0.16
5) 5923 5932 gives 0.43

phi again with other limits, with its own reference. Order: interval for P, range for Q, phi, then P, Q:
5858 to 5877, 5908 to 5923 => 0.98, 1.02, 1.00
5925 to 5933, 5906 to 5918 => 1.01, 0.99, 1.00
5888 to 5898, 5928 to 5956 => 1.13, 0.88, 0.99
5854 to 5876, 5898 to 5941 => 0.94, 1.04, 0.98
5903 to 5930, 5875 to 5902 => 0.92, 0.99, 0.91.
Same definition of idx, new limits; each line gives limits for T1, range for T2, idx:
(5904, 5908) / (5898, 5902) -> 1.16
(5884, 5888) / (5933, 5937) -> 0.97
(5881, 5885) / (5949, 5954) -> 1.07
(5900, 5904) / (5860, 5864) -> 1.10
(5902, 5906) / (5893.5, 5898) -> 1.12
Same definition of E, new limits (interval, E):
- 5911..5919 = 10.3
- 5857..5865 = 10.4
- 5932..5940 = 10.5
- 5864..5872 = 10.9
